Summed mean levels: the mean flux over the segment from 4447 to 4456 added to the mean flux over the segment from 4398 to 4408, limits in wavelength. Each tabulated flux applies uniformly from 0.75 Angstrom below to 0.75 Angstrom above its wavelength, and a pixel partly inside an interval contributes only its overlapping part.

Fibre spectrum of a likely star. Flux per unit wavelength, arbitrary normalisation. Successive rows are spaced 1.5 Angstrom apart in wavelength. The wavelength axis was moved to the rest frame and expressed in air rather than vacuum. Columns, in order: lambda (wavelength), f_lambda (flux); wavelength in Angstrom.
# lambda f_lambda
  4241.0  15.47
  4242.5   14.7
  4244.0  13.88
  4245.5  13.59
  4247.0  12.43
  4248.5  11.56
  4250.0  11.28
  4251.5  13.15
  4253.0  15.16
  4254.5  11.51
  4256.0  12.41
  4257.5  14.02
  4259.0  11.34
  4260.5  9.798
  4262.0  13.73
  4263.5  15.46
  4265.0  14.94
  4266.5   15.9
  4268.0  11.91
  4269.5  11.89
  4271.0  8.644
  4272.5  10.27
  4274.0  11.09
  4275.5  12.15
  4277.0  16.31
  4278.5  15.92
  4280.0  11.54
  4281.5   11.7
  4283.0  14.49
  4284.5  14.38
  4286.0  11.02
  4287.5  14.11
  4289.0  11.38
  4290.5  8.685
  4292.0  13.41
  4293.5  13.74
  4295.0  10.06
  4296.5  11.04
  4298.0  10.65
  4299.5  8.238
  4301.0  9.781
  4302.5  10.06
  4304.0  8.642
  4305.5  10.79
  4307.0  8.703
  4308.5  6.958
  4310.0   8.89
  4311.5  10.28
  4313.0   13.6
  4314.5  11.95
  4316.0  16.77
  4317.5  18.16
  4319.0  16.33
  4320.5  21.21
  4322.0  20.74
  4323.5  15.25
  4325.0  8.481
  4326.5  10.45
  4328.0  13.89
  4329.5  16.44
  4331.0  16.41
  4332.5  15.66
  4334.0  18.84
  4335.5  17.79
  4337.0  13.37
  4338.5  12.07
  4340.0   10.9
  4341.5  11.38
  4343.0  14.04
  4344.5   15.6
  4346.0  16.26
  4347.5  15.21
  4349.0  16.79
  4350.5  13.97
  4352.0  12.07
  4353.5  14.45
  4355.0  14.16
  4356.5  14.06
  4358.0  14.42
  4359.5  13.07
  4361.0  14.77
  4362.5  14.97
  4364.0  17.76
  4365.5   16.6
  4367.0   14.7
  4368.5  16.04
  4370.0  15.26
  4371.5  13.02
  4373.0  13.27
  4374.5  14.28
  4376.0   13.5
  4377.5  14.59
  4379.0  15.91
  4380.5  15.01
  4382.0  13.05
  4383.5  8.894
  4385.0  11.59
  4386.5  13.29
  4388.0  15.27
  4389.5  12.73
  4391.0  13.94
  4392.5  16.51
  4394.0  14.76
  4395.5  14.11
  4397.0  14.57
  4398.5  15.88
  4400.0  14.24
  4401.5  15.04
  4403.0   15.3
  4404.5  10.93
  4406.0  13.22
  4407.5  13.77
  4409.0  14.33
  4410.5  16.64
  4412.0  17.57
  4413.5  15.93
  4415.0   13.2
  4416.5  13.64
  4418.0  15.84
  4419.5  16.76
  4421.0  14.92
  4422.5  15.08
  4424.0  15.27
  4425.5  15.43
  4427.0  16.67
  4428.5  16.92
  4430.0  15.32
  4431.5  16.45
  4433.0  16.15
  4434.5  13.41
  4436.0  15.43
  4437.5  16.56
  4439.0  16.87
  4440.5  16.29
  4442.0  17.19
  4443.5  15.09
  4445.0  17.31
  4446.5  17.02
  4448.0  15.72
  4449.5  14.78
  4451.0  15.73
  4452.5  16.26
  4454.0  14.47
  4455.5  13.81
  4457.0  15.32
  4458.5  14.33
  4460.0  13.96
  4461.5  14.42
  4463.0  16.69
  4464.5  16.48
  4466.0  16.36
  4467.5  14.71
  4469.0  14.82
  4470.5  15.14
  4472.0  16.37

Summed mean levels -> 29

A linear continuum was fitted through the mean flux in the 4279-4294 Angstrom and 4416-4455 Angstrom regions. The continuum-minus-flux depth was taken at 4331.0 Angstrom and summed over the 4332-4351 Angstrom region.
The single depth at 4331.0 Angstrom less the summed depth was 11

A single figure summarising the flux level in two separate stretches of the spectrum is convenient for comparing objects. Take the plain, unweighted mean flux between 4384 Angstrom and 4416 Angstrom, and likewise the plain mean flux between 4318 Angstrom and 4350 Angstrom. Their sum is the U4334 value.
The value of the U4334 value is 29.5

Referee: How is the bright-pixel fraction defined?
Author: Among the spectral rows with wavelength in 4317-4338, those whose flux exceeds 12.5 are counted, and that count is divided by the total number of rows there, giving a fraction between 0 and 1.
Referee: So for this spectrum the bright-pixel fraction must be 0.86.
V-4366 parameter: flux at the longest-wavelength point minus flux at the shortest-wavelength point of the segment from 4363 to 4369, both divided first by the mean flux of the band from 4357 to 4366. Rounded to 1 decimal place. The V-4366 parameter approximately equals -0.1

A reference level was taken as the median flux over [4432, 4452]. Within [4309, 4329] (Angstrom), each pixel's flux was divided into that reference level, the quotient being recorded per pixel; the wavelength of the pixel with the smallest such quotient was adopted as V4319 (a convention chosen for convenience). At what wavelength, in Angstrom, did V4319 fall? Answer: 4320.5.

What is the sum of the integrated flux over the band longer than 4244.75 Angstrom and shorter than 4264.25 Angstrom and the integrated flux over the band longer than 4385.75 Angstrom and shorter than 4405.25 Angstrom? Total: 528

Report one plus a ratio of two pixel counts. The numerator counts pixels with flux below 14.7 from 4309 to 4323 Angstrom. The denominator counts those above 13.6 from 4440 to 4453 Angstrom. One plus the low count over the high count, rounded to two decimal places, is 1.44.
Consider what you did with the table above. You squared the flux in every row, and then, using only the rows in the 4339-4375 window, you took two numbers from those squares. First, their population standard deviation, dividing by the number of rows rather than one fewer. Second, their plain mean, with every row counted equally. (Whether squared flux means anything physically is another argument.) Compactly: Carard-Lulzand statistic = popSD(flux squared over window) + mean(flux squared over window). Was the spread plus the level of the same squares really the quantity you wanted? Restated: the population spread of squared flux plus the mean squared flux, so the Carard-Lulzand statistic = 258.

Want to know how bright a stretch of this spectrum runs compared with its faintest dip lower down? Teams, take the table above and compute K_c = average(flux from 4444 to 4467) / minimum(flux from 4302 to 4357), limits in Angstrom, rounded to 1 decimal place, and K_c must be 2.2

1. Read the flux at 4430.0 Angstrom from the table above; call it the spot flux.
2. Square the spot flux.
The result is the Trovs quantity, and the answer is 235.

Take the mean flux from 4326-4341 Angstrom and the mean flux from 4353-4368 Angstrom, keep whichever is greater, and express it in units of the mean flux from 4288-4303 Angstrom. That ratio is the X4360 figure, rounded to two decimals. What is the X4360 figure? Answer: 1.39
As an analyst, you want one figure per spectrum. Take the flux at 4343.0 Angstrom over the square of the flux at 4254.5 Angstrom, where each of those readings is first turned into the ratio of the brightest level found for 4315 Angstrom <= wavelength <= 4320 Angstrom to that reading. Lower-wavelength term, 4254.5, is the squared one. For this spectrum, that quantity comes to 0.52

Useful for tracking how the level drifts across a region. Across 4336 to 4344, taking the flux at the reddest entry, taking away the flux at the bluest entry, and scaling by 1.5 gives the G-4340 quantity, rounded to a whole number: 1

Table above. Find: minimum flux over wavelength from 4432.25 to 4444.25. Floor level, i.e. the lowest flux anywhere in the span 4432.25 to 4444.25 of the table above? 13.41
